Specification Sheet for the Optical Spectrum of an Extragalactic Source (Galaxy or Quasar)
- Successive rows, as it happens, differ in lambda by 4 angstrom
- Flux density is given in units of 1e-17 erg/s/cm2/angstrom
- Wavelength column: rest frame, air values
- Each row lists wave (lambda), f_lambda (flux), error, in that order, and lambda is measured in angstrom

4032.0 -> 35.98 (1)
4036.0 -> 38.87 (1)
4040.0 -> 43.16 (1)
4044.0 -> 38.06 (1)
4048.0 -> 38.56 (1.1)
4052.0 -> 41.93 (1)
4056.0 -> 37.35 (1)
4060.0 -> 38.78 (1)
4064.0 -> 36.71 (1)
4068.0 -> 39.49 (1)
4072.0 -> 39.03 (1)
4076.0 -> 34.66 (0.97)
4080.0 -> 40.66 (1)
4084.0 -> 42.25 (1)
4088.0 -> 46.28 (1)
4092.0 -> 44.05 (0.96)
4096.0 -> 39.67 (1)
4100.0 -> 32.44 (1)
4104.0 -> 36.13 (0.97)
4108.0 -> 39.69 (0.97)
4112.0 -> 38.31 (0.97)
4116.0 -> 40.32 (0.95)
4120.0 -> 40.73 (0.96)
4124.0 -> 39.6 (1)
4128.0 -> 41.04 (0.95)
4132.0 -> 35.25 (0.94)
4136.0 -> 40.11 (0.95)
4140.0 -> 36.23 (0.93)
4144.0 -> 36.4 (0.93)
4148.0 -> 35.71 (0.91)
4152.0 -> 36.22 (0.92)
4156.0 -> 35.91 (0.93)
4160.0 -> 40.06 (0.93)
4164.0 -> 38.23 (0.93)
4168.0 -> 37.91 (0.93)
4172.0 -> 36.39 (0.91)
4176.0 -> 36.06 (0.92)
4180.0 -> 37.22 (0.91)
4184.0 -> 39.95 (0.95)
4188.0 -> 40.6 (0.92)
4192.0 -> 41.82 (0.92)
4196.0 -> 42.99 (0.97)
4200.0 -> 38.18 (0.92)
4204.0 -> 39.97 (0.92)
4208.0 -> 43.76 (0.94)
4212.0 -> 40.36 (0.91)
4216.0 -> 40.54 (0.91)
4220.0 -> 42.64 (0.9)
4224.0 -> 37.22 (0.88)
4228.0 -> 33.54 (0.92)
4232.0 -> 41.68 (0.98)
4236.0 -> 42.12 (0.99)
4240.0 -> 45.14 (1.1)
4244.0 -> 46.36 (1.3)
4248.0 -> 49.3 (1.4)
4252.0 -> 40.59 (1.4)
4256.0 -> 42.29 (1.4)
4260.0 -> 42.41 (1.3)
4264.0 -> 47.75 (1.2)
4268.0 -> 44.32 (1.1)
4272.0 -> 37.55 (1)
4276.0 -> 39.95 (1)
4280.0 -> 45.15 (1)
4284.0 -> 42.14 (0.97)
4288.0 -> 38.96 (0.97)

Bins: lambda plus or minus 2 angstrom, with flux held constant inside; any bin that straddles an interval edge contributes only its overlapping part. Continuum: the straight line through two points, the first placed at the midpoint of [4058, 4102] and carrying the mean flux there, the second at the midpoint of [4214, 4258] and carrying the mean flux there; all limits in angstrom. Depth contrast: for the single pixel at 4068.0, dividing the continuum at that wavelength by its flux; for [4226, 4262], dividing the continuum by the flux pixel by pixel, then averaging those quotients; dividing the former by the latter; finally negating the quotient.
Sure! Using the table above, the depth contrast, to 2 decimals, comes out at -1.00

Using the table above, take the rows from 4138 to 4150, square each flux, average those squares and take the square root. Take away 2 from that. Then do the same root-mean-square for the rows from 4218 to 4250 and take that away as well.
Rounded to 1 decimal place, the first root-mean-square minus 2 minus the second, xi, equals -8.4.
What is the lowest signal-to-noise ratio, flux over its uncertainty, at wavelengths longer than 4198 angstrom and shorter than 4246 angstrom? 36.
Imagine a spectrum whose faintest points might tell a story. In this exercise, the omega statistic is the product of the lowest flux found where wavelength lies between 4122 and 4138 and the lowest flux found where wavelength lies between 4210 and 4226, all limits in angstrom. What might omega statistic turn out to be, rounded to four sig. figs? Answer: 1312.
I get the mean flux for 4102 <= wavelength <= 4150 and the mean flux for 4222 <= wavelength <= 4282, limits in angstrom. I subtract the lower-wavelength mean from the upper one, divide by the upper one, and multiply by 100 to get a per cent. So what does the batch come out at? 10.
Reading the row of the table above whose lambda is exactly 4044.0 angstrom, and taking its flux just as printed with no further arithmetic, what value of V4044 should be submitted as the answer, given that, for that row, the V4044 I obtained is 38.06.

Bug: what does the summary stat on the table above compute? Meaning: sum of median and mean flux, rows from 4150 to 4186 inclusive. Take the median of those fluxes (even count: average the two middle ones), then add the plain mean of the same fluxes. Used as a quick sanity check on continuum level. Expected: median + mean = 75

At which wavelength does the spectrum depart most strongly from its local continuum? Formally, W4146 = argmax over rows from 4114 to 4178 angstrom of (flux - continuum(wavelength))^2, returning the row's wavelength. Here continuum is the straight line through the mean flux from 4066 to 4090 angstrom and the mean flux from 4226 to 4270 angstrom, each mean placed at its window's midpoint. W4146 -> 4132.0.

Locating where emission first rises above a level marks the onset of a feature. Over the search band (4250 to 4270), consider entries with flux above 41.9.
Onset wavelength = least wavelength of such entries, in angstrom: 4256.0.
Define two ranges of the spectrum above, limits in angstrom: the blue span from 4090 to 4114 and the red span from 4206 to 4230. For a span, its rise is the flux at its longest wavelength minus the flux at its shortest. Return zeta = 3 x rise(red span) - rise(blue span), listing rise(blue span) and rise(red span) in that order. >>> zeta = -25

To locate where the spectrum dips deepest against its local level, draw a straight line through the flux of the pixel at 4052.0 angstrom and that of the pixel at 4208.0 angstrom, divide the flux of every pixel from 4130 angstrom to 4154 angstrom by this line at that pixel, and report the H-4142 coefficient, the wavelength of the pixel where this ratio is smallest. 4132.0 angstrom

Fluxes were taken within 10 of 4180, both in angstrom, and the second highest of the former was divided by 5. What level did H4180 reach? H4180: 8.0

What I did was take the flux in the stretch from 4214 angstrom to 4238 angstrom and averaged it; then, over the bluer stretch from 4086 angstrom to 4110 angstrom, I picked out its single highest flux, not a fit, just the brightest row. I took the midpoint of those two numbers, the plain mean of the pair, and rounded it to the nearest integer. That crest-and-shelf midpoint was 43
